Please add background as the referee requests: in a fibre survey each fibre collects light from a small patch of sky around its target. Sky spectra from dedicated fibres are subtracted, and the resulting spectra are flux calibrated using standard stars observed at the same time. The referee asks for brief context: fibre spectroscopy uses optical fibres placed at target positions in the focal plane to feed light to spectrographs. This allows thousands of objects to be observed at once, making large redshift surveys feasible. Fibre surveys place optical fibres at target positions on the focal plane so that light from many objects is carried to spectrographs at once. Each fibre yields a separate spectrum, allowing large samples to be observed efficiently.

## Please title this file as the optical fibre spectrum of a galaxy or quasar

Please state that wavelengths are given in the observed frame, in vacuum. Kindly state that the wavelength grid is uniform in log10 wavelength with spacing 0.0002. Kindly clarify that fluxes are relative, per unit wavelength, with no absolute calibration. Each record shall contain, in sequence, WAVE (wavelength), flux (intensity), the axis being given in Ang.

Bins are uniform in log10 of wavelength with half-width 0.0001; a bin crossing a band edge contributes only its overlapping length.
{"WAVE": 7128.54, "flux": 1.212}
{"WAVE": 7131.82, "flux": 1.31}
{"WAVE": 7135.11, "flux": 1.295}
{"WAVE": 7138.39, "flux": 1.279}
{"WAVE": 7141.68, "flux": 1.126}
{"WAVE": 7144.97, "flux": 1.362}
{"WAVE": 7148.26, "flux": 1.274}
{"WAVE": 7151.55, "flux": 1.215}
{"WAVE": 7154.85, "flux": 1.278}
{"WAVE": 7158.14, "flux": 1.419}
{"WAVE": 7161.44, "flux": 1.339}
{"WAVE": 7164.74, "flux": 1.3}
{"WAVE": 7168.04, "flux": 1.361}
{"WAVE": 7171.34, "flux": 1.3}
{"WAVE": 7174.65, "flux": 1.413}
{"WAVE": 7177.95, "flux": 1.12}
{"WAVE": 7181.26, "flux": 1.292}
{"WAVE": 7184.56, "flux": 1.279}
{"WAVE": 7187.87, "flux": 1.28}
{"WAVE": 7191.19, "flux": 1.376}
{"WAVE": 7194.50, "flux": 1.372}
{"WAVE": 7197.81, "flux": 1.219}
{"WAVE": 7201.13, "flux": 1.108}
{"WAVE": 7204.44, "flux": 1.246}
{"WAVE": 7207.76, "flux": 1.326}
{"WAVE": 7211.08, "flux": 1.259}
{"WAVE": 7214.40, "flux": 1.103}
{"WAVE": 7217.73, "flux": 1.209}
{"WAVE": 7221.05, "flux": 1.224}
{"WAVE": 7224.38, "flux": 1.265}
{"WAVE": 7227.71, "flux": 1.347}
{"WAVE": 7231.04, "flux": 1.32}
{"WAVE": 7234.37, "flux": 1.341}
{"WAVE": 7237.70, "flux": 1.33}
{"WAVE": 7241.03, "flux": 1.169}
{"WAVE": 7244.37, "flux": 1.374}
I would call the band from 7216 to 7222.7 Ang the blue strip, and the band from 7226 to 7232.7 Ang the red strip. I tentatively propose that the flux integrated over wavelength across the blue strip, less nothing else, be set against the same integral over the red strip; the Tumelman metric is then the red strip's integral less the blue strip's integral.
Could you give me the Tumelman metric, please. 0.8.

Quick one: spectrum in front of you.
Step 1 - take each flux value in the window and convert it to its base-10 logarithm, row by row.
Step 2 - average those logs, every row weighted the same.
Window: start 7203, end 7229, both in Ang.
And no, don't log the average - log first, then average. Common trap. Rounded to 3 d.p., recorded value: 0.095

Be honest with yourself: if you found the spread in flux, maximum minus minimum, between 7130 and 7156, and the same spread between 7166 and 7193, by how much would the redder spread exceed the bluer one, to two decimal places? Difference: 0.06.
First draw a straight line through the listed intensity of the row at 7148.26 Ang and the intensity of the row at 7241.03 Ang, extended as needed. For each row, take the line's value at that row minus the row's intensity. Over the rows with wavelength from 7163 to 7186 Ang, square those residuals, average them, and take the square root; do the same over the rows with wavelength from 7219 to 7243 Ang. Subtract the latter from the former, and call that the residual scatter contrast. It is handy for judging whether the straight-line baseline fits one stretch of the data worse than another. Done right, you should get -0.026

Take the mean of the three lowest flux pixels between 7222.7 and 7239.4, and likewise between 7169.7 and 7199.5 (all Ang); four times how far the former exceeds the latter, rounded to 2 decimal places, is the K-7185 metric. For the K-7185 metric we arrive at 0.40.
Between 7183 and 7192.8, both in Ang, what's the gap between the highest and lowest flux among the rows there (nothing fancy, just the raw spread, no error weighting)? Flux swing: 0.097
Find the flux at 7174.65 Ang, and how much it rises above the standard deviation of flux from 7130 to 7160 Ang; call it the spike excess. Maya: 1.33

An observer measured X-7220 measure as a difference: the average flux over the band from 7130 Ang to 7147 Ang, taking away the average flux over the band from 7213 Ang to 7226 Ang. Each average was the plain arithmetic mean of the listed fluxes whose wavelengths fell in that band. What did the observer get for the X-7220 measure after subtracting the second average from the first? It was 0.07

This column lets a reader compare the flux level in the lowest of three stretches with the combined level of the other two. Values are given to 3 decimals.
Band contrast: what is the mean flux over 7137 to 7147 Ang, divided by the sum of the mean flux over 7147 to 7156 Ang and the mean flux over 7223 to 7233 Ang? 0.489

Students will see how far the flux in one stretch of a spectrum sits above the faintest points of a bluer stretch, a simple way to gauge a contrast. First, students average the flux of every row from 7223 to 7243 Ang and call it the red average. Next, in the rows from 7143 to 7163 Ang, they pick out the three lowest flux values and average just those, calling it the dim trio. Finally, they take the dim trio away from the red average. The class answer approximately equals 0.04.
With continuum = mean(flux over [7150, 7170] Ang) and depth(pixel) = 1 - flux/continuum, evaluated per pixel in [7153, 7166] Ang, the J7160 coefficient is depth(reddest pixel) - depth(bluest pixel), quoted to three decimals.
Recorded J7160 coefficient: -0.017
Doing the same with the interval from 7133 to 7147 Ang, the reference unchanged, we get -0.051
